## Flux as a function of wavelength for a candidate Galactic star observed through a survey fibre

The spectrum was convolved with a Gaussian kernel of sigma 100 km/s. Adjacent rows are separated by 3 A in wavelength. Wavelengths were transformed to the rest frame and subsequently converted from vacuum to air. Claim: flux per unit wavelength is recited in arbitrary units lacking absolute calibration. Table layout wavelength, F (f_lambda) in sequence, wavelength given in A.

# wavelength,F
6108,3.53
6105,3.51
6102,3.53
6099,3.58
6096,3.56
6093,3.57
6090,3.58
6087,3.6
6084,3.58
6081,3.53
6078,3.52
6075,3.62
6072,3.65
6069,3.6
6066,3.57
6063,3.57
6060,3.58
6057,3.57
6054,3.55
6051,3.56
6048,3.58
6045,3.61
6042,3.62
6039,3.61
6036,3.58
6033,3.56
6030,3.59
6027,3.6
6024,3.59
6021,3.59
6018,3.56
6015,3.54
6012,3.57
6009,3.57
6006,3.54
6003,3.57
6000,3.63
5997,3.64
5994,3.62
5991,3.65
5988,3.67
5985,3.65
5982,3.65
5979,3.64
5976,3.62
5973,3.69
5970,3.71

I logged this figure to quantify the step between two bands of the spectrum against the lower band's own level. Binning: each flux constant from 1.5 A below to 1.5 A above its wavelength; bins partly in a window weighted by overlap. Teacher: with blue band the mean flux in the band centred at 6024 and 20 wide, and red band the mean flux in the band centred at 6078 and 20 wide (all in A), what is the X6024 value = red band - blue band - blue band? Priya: -3.57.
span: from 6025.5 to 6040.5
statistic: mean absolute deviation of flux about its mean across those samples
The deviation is 0.0144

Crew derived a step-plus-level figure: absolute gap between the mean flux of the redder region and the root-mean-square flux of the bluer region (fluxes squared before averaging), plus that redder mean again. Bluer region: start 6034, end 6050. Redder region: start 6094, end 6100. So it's 3.60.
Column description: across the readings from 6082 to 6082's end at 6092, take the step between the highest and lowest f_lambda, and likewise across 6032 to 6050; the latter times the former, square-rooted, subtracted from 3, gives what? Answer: 2.97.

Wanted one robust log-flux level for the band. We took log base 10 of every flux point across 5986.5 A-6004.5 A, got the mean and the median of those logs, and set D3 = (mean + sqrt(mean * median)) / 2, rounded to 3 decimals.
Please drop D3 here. 0.560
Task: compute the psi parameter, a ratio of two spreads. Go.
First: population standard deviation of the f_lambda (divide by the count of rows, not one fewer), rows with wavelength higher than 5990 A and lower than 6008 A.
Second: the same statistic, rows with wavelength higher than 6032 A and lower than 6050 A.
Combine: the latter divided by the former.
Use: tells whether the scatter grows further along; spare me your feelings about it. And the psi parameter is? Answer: 0.54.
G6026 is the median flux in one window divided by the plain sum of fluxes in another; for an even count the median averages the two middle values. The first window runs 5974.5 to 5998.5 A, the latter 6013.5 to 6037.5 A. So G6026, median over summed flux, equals 0.1274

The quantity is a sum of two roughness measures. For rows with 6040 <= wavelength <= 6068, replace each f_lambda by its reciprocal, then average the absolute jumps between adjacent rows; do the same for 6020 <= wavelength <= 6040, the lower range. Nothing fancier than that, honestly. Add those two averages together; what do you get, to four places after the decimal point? 0.0024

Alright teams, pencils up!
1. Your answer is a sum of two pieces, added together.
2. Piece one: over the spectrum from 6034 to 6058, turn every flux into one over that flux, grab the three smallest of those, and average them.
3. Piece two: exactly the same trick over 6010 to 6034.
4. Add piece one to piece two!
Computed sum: 0.555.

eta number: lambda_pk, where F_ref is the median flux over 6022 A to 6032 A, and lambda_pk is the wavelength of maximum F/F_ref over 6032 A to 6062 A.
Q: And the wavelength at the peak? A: 6042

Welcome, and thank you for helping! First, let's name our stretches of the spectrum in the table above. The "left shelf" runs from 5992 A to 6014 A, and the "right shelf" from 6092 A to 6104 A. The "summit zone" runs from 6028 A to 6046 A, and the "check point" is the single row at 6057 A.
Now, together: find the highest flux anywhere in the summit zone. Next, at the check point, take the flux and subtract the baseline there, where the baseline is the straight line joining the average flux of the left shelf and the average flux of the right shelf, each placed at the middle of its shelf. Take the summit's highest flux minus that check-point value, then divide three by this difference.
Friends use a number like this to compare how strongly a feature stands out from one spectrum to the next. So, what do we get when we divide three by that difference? 0.828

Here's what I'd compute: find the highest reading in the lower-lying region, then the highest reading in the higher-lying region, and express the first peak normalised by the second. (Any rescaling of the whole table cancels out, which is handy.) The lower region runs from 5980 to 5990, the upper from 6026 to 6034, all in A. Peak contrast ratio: 1.02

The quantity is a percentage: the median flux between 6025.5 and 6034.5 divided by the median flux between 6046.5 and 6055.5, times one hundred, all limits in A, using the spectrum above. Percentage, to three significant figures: 101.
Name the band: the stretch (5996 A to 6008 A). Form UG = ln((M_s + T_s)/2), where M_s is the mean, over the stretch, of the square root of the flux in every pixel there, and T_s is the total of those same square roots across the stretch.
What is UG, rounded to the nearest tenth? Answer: 1.6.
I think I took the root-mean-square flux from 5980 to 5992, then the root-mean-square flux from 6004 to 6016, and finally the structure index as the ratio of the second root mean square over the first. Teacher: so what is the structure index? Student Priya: 0.97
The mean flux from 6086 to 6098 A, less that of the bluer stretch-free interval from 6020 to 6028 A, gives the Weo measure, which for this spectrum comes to -0.016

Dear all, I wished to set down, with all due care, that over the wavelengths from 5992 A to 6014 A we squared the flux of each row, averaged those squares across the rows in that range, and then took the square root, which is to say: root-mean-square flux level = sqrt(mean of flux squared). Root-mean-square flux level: 3.592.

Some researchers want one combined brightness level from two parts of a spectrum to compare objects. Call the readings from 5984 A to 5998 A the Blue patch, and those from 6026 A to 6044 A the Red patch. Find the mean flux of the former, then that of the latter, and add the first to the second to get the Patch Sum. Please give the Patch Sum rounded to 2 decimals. 7.24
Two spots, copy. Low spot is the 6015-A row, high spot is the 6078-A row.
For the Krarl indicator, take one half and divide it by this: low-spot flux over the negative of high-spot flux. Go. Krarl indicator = -0.4972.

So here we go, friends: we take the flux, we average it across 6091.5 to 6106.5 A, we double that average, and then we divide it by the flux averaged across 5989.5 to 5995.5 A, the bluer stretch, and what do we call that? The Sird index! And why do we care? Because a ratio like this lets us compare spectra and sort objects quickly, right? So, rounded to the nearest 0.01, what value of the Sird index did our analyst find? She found 1.95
